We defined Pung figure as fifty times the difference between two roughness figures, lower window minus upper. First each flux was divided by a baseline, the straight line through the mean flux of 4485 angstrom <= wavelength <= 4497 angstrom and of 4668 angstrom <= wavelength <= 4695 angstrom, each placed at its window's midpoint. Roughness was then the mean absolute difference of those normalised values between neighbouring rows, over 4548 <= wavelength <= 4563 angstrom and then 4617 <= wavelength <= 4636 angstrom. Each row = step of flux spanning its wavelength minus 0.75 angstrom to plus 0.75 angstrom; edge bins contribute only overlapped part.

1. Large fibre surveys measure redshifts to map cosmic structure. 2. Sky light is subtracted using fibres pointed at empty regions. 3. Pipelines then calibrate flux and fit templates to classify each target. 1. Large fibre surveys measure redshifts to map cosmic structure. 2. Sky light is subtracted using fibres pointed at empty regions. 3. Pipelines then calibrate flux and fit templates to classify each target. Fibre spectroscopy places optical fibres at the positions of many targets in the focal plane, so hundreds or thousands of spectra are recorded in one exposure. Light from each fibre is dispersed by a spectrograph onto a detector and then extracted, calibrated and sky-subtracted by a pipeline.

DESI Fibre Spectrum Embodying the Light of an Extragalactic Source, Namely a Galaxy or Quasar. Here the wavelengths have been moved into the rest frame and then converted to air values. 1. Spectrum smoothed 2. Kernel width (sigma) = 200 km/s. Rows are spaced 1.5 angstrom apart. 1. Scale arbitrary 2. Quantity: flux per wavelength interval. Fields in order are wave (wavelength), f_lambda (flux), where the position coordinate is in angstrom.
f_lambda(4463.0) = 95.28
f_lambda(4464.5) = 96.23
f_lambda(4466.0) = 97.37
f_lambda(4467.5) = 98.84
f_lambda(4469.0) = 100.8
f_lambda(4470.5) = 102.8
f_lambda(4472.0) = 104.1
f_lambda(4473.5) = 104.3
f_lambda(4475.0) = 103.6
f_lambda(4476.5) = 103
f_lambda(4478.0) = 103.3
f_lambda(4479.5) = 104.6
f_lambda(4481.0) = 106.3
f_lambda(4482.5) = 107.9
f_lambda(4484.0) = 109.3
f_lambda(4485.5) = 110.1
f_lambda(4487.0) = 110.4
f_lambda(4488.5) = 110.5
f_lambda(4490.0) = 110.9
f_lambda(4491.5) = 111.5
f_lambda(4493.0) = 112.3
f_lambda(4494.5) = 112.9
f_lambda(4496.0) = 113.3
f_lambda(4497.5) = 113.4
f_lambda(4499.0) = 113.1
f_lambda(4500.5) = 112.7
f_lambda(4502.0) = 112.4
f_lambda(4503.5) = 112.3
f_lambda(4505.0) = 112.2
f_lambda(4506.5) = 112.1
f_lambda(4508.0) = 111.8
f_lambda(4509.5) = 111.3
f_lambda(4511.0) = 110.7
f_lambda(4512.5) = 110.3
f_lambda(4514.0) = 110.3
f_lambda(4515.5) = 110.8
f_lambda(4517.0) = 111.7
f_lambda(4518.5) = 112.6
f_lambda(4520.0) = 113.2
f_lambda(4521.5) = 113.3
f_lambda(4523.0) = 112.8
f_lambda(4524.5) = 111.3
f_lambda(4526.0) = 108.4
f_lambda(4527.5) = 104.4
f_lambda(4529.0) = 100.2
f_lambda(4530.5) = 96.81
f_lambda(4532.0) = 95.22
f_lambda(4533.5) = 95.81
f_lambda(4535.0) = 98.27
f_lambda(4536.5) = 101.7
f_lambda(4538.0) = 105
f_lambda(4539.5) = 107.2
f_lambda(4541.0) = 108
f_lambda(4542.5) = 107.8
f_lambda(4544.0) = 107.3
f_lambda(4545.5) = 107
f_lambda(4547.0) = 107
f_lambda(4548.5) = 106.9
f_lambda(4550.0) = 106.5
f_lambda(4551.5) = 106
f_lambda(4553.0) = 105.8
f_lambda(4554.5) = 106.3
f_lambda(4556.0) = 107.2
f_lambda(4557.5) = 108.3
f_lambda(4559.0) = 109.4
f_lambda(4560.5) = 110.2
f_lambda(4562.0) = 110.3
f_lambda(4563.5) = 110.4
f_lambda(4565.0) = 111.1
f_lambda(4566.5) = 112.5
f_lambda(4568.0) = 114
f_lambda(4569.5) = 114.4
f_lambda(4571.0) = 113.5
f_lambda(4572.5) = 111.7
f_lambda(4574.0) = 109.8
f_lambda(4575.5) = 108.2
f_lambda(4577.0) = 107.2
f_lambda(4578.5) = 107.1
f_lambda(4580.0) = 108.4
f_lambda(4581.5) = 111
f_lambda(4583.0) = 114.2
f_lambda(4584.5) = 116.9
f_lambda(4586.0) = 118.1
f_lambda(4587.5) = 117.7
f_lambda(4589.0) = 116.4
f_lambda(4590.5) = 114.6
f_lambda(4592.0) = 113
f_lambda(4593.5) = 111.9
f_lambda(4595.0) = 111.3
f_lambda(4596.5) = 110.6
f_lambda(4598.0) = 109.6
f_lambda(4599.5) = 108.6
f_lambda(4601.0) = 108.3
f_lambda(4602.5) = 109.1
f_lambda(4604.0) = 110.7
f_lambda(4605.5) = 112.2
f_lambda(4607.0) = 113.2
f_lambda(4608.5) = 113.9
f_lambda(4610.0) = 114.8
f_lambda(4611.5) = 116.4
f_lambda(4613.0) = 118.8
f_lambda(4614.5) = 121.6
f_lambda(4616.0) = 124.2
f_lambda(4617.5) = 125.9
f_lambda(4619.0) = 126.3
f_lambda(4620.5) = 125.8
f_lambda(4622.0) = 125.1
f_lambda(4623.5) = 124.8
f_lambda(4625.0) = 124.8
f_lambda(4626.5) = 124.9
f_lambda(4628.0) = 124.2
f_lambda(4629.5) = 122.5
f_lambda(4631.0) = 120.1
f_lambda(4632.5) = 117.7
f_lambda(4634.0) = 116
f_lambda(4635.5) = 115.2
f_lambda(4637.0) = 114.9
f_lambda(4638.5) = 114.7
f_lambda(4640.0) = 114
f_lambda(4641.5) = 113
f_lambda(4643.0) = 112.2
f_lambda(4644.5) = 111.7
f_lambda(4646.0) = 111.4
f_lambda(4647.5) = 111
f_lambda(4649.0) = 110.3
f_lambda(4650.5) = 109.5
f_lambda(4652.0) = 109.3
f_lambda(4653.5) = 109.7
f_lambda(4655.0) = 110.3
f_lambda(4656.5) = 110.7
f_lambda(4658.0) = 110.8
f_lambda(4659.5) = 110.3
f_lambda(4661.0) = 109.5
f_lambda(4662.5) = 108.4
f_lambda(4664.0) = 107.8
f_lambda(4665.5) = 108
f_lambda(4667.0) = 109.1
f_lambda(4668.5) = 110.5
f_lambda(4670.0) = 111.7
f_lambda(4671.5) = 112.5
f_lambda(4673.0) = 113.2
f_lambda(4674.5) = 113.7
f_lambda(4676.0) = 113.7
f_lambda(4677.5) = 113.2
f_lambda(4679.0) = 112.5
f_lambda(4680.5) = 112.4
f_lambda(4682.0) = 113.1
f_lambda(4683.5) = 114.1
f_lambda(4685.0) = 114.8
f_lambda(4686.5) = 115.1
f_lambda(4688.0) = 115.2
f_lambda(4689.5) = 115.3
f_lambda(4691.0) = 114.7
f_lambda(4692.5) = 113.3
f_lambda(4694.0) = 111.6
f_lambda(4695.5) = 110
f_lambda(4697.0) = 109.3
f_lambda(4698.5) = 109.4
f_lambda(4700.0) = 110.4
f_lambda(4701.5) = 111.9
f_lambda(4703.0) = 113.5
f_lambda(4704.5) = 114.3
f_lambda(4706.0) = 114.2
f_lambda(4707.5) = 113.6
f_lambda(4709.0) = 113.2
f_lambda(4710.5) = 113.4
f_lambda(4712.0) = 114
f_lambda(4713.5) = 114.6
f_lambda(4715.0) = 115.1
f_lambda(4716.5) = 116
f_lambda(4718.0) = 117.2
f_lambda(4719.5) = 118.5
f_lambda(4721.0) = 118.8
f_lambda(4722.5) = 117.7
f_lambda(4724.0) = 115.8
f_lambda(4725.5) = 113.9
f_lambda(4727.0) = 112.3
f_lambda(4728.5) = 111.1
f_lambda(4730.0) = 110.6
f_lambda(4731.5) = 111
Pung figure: -0.2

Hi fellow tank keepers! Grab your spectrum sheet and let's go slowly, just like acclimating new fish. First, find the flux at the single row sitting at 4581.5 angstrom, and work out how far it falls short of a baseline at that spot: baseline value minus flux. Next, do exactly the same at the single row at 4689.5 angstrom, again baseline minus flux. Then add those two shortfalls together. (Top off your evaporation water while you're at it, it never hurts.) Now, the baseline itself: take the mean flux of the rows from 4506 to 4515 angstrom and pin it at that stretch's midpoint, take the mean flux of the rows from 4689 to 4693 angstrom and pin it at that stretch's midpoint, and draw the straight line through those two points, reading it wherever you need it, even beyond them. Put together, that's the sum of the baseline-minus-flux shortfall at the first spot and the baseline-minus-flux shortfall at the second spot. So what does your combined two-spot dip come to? 1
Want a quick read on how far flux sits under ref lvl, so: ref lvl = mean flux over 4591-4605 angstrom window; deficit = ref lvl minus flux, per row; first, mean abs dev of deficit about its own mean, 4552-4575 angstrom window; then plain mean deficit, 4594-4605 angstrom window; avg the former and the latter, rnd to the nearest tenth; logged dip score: 1.3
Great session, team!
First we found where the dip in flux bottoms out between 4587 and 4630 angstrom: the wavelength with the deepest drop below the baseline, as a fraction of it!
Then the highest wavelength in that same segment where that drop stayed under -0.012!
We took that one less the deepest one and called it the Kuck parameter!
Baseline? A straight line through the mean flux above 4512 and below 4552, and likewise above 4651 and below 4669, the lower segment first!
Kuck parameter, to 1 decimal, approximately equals 28.5 angstrom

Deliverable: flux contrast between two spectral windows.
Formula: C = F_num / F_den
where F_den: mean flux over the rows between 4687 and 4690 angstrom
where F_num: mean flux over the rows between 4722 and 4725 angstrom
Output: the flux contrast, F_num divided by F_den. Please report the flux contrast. 1.01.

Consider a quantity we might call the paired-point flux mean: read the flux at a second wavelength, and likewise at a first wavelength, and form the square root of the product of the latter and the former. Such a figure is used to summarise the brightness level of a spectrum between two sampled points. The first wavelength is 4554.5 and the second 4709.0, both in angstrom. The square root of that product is 109.7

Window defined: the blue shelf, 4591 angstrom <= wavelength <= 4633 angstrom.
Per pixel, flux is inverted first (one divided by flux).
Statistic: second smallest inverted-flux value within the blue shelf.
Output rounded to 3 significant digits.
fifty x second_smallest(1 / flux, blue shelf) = 0.397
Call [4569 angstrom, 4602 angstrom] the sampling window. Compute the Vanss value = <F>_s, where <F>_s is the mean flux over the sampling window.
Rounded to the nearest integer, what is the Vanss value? 112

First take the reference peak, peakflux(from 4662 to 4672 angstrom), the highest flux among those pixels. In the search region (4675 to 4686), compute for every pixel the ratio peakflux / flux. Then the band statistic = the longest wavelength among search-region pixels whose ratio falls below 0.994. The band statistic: 4685.0 angstrom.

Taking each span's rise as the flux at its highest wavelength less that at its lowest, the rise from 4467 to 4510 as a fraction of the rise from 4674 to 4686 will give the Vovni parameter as 11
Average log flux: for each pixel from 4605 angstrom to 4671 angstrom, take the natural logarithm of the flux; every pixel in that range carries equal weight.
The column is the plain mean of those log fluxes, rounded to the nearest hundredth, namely 4.75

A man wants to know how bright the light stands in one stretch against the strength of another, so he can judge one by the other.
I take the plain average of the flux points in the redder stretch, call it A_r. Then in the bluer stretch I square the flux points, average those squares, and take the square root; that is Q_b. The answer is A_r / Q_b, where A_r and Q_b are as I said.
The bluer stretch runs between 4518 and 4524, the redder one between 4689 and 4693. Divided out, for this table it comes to 1.01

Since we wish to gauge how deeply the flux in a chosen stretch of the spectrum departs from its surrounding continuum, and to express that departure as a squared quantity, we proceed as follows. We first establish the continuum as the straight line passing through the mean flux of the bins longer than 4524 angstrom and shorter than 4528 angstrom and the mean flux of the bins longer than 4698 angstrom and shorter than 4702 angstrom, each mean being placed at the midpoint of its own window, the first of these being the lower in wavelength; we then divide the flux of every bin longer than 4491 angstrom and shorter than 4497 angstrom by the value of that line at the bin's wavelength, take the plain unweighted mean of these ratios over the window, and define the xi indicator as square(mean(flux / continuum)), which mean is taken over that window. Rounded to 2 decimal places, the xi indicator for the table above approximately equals 1.09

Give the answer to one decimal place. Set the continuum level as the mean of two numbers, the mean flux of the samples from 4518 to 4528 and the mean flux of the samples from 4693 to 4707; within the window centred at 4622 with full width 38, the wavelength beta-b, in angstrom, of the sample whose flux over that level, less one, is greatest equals 4619.0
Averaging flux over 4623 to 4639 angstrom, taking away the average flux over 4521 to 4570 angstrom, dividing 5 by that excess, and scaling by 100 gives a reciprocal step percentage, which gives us 38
